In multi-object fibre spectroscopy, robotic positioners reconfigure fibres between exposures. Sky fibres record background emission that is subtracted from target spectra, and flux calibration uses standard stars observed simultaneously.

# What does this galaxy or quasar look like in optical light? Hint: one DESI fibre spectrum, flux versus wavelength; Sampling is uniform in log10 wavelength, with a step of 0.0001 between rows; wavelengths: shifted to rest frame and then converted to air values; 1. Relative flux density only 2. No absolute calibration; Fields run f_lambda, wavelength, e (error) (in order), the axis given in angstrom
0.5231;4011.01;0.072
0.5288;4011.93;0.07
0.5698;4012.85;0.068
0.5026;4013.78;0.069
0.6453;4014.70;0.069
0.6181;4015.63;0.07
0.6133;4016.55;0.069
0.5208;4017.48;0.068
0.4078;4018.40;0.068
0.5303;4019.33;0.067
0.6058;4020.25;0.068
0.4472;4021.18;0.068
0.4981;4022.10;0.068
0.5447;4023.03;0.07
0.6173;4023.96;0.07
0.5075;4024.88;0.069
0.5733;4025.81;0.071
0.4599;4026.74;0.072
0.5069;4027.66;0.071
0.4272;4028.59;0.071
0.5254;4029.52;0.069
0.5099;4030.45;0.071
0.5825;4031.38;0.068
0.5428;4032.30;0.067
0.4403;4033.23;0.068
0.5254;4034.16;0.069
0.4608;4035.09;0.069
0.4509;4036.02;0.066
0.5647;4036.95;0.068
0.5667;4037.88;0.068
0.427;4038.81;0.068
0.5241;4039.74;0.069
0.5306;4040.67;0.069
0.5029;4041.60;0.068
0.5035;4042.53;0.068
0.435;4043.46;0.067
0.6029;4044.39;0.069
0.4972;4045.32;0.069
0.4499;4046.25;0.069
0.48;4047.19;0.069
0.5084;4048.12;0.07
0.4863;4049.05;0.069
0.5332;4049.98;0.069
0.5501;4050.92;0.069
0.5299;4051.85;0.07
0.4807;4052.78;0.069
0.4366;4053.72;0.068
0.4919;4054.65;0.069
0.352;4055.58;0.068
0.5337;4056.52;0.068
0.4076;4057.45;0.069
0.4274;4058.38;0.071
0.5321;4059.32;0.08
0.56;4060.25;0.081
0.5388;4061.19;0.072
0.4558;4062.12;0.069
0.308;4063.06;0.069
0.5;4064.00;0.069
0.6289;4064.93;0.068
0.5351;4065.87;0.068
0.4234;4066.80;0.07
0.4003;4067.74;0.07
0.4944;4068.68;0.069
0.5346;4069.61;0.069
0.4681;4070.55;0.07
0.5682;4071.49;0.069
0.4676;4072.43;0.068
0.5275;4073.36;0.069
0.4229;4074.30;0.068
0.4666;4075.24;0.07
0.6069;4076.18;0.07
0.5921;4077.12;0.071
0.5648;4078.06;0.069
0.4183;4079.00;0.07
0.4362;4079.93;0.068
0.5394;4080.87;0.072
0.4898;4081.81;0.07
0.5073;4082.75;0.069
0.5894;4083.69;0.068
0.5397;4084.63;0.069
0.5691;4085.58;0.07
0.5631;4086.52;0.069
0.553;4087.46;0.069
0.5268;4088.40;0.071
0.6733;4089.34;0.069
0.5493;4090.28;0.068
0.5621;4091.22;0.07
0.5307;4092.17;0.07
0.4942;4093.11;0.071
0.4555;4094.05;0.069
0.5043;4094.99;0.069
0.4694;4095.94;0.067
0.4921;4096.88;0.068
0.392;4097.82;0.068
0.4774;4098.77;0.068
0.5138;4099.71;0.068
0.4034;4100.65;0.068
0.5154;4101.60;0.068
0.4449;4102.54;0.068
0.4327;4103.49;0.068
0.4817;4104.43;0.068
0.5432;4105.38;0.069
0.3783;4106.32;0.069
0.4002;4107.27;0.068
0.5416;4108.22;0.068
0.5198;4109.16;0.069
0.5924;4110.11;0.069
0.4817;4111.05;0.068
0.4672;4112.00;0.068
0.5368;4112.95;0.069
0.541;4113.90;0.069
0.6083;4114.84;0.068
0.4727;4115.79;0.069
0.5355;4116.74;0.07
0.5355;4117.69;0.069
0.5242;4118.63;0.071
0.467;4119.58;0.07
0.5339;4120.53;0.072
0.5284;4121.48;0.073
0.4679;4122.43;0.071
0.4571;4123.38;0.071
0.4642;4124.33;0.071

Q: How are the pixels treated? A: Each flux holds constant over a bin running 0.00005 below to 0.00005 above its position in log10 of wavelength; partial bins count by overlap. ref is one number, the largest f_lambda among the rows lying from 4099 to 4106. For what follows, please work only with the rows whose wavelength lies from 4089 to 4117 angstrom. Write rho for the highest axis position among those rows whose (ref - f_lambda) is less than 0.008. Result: 4116.74 angstrom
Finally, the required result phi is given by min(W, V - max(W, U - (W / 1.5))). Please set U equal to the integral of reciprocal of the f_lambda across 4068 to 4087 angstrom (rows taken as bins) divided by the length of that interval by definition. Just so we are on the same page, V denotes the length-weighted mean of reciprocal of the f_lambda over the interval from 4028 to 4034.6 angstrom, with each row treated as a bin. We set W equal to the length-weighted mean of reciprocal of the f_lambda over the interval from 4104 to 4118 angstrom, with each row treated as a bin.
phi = -0.006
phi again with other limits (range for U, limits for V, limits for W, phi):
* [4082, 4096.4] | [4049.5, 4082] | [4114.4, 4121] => 0.162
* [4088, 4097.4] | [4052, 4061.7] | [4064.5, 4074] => 0.114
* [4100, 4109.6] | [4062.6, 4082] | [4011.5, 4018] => 0.304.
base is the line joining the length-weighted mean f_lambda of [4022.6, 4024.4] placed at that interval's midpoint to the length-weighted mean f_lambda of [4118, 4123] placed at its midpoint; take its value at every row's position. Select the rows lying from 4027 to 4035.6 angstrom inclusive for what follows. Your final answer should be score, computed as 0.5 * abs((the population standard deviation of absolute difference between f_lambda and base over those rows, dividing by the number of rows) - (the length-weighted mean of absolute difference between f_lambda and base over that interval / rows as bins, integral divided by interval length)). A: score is 0.0151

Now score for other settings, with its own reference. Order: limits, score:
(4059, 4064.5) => 0.0047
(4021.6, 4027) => 0.0100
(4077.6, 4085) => 0.0048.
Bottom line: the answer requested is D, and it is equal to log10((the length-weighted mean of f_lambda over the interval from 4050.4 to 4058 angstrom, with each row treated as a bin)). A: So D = -0.325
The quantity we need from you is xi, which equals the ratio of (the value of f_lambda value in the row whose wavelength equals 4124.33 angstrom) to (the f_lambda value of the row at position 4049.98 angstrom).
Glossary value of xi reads 0.87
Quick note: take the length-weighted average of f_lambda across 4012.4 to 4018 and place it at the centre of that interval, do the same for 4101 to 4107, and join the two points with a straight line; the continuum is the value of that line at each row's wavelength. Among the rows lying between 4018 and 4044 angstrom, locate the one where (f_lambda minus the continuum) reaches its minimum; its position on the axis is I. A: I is 4018.40 angstrom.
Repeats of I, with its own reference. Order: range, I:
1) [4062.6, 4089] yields 4063.06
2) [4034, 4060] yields 4055.58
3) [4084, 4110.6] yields 4106.32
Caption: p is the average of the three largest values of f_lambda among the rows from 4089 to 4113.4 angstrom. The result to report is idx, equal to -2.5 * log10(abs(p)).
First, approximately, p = 0.61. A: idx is 0.54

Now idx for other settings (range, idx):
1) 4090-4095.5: 0.65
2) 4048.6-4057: 0.67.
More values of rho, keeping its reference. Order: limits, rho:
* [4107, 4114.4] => 4113.90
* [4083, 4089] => 4087.46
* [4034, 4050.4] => 4044.39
